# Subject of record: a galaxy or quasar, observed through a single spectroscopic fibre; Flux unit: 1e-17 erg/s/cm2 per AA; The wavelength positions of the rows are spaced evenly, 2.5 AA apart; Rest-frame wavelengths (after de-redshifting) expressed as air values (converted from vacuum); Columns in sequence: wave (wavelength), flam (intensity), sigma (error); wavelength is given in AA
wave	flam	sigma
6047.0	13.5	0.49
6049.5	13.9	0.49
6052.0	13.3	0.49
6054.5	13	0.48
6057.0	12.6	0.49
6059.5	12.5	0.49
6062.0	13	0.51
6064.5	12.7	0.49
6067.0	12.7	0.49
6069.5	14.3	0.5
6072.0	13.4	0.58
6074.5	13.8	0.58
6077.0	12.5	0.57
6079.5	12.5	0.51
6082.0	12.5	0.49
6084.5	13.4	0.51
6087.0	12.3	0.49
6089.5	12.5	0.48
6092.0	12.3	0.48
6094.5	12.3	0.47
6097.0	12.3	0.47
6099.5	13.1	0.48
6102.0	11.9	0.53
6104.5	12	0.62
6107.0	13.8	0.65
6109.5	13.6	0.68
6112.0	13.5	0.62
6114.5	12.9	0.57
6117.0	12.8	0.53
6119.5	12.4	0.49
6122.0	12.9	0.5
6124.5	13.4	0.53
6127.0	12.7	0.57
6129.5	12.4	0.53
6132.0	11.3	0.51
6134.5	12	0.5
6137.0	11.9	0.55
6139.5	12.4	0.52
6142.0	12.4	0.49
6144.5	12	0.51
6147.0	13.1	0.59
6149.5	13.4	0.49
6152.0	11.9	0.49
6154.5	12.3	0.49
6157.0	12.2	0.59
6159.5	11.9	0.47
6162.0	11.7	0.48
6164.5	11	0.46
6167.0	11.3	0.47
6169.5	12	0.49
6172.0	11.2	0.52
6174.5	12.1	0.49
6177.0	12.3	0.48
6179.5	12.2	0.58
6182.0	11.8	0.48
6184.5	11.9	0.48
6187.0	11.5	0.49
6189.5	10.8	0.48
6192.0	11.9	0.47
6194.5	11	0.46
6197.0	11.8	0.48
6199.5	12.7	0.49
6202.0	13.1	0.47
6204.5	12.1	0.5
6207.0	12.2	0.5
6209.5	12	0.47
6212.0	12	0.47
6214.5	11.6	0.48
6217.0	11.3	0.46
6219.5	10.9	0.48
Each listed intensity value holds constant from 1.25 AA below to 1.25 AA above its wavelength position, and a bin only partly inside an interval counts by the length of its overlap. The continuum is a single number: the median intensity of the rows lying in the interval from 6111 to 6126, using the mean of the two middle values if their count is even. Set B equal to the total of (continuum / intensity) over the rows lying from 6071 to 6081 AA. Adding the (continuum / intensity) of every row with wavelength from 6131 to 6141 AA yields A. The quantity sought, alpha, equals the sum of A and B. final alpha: 8.30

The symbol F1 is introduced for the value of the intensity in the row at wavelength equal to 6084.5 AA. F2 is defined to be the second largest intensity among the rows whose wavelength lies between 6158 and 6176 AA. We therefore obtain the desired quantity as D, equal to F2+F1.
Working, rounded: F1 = 13.4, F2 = 12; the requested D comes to 25.4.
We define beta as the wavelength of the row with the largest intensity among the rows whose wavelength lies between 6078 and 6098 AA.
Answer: 6084.5 AA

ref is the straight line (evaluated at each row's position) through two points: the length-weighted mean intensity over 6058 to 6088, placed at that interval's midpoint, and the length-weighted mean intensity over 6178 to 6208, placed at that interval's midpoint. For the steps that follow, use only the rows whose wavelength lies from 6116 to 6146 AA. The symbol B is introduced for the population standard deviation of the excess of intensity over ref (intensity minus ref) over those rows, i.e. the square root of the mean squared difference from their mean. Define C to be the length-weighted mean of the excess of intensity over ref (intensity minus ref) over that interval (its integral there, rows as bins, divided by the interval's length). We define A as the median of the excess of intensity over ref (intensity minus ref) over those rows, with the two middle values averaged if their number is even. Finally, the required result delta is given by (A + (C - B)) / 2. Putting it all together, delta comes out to -0.3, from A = -0.03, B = 0.487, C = -0.08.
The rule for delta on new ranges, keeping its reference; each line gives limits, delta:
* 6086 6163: -0.3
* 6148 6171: -0.6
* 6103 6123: 0.1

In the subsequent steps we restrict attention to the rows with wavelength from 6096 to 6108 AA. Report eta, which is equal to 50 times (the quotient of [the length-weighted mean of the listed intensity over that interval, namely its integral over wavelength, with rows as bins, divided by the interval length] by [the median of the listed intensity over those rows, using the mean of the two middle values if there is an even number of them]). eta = 51.2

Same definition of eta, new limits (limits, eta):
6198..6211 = 50.8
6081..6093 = 50.4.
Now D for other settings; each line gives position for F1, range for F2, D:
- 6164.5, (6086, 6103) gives 23.5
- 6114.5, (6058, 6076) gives 26.7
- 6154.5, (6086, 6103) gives 24.8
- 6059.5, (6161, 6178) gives 24.6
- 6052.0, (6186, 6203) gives 26.0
